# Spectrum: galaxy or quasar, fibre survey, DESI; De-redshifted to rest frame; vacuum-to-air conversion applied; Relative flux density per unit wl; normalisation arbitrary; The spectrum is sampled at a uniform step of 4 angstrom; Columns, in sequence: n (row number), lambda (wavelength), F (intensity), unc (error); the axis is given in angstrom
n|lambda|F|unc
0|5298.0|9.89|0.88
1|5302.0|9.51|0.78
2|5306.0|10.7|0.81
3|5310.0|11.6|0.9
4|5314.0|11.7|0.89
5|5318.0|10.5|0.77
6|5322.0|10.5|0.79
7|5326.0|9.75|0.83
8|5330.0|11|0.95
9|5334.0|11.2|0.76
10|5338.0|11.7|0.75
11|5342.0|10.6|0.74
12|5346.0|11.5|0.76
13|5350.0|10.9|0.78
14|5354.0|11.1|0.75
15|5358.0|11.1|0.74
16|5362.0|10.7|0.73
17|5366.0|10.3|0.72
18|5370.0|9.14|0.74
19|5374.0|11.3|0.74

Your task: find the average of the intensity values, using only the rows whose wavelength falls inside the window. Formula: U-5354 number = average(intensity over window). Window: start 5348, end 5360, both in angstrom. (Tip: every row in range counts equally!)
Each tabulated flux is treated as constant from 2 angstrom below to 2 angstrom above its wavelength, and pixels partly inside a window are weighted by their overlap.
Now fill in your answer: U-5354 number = 11.0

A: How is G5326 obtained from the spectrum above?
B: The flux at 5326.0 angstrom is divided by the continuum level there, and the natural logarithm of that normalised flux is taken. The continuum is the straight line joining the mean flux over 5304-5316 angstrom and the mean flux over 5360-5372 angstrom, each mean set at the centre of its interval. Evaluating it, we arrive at -0.12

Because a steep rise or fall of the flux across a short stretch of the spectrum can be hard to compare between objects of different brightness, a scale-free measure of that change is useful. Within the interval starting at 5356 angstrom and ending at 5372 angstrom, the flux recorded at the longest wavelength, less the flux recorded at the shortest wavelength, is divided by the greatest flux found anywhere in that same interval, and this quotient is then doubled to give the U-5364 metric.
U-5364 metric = -0.35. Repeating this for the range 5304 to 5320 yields -0.03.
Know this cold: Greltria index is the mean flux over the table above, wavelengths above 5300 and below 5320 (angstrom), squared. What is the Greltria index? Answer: 117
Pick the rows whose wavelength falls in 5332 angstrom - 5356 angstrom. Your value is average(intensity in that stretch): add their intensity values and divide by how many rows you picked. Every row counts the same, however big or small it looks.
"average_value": 11.2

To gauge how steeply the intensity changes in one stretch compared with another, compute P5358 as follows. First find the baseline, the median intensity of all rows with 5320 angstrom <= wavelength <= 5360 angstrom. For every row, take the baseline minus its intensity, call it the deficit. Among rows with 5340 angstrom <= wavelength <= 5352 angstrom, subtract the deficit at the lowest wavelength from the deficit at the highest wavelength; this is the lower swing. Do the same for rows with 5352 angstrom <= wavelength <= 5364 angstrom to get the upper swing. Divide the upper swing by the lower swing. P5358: -1.3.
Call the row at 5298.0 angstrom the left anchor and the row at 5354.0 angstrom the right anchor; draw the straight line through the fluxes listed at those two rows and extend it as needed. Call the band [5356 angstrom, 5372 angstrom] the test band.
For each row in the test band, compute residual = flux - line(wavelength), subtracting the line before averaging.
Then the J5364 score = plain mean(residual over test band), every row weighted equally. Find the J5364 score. -1.0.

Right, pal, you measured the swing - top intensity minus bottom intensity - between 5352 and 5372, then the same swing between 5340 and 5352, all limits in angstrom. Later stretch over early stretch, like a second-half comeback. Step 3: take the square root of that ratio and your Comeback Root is 1.48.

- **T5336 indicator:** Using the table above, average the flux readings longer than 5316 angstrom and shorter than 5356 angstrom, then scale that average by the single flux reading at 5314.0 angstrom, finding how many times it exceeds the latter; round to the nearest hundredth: 0.93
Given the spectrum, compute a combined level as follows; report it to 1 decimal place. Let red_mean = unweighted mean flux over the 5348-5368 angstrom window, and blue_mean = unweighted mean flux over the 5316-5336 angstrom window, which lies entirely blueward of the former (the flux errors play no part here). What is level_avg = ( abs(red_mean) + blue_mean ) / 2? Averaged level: 10.7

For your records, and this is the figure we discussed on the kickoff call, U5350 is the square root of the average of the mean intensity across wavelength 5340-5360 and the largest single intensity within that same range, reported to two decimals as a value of 3.36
